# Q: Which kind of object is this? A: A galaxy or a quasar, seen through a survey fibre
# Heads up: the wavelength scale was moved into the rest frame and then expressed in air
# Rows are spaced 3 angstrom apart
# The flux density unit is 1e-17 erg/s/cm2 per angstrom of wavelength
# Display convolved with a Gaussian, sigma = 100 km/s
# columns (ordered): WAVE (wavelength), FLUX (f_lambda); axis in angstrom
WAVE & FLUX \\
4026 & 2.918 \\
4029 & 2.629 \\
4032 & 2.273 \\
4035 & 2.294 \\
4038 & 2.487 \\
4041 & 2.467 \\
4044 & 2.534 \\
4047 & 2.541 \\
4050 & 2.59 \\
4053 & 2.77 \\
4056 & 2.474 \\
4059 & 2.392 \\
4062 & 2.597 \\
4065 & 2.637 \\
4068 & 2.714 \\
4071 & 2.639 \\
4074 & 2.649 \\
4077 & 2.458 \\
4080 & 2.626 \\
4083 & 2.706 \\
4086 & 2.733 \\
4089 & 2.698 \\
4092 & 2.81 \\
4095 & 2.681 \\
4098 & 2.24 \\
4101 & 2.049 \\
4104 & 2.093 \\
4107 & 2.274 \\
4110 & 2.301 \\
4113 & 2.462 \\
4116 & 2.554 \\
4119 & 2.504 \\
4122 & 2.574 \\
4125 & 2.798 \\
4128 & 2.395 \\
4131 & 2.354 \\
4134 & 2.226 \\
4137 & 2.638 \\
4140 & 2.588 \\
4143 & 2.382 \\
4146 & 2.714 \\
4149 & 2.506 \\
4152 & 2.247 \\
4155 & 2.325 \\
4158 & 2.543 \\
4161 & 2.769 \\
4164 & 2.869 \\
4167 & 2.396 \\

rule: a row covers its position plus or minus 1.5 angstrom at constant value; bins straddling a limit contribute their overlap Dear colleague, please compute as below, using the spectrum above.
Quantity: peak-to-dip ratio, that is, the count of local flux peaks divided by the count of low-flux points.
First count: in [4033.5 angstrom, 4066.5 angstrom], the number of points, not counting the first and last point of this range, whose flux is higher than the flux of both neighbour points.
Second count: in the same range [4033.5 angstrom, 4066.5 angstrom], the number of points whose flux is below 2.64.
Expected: 0.20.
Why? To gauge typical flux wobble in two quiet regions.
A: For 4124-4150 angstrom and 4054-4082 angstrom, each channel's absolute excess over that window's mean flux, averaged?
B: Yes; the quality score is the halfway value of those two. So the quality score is 0.122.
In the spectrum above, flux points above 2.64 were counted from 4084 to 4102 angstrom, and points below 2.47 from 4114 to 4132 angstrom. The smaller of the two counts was 2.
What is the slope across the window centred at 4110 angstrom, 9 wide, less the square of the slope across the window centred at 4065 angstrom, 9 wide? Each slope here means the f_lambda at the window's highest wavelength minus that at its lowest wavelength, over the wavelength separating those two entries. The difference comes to 0.031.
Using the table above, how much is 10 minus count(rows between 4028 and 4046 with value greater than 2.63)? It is 10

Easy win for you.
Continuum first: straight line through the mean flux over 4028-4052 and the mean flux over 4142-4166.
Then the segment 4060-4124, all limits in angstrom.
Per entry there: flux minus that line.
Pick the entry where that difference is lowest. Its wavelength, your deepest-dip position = 4101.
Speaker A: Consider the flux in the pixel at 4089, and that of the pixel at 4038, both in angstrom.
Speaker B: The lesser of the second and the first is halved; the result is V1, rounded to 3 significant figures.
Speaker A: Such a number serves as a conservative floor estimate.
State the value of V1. 1.24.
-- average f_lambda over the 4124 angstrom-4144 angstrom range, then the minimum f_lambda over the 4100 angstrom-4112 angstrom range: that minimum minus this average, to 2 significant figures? -0.43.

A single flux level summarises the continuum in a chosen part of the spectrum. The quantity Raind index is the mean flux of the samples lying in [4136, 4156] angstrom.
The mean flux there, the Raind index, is 2.49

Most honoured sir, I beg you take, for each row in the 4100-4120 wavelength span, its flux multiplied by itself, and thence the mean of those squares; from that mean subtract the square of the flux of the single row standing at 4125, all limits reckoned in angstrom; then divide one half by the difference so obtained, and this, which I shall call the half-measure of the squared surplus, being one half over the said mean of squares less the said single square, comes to -0.2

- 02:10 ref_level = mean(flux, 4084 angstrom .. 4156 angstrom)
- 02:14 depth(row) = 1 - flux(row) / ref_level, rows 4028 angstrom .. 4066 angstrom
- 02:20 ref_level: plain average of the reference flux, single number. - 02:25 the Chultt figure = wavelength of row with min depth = 4053 angstrom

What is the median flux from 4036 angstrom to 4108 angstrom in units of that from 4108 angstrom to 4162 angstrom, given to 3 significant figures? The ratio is 1.04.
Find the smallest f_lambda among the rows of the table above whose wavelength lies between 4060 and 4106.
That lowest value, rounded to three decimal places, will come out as 2.049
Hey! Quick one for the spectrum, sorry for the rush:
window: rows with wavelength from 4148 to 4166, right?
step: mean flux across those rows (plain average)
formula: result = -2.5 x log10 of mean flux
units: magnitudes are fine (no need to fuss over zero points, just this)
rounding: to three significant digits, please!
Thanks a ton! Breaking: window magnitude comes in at -1.01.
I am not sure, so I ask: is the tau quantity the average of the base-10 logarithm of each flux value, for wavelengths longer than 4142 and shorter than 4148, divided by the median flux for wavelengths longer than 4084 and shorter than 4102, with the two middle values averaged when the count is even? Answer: 0.151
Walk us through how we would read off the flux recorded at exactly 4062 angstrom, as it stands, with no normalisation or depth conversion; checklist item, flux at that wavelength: 2.597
